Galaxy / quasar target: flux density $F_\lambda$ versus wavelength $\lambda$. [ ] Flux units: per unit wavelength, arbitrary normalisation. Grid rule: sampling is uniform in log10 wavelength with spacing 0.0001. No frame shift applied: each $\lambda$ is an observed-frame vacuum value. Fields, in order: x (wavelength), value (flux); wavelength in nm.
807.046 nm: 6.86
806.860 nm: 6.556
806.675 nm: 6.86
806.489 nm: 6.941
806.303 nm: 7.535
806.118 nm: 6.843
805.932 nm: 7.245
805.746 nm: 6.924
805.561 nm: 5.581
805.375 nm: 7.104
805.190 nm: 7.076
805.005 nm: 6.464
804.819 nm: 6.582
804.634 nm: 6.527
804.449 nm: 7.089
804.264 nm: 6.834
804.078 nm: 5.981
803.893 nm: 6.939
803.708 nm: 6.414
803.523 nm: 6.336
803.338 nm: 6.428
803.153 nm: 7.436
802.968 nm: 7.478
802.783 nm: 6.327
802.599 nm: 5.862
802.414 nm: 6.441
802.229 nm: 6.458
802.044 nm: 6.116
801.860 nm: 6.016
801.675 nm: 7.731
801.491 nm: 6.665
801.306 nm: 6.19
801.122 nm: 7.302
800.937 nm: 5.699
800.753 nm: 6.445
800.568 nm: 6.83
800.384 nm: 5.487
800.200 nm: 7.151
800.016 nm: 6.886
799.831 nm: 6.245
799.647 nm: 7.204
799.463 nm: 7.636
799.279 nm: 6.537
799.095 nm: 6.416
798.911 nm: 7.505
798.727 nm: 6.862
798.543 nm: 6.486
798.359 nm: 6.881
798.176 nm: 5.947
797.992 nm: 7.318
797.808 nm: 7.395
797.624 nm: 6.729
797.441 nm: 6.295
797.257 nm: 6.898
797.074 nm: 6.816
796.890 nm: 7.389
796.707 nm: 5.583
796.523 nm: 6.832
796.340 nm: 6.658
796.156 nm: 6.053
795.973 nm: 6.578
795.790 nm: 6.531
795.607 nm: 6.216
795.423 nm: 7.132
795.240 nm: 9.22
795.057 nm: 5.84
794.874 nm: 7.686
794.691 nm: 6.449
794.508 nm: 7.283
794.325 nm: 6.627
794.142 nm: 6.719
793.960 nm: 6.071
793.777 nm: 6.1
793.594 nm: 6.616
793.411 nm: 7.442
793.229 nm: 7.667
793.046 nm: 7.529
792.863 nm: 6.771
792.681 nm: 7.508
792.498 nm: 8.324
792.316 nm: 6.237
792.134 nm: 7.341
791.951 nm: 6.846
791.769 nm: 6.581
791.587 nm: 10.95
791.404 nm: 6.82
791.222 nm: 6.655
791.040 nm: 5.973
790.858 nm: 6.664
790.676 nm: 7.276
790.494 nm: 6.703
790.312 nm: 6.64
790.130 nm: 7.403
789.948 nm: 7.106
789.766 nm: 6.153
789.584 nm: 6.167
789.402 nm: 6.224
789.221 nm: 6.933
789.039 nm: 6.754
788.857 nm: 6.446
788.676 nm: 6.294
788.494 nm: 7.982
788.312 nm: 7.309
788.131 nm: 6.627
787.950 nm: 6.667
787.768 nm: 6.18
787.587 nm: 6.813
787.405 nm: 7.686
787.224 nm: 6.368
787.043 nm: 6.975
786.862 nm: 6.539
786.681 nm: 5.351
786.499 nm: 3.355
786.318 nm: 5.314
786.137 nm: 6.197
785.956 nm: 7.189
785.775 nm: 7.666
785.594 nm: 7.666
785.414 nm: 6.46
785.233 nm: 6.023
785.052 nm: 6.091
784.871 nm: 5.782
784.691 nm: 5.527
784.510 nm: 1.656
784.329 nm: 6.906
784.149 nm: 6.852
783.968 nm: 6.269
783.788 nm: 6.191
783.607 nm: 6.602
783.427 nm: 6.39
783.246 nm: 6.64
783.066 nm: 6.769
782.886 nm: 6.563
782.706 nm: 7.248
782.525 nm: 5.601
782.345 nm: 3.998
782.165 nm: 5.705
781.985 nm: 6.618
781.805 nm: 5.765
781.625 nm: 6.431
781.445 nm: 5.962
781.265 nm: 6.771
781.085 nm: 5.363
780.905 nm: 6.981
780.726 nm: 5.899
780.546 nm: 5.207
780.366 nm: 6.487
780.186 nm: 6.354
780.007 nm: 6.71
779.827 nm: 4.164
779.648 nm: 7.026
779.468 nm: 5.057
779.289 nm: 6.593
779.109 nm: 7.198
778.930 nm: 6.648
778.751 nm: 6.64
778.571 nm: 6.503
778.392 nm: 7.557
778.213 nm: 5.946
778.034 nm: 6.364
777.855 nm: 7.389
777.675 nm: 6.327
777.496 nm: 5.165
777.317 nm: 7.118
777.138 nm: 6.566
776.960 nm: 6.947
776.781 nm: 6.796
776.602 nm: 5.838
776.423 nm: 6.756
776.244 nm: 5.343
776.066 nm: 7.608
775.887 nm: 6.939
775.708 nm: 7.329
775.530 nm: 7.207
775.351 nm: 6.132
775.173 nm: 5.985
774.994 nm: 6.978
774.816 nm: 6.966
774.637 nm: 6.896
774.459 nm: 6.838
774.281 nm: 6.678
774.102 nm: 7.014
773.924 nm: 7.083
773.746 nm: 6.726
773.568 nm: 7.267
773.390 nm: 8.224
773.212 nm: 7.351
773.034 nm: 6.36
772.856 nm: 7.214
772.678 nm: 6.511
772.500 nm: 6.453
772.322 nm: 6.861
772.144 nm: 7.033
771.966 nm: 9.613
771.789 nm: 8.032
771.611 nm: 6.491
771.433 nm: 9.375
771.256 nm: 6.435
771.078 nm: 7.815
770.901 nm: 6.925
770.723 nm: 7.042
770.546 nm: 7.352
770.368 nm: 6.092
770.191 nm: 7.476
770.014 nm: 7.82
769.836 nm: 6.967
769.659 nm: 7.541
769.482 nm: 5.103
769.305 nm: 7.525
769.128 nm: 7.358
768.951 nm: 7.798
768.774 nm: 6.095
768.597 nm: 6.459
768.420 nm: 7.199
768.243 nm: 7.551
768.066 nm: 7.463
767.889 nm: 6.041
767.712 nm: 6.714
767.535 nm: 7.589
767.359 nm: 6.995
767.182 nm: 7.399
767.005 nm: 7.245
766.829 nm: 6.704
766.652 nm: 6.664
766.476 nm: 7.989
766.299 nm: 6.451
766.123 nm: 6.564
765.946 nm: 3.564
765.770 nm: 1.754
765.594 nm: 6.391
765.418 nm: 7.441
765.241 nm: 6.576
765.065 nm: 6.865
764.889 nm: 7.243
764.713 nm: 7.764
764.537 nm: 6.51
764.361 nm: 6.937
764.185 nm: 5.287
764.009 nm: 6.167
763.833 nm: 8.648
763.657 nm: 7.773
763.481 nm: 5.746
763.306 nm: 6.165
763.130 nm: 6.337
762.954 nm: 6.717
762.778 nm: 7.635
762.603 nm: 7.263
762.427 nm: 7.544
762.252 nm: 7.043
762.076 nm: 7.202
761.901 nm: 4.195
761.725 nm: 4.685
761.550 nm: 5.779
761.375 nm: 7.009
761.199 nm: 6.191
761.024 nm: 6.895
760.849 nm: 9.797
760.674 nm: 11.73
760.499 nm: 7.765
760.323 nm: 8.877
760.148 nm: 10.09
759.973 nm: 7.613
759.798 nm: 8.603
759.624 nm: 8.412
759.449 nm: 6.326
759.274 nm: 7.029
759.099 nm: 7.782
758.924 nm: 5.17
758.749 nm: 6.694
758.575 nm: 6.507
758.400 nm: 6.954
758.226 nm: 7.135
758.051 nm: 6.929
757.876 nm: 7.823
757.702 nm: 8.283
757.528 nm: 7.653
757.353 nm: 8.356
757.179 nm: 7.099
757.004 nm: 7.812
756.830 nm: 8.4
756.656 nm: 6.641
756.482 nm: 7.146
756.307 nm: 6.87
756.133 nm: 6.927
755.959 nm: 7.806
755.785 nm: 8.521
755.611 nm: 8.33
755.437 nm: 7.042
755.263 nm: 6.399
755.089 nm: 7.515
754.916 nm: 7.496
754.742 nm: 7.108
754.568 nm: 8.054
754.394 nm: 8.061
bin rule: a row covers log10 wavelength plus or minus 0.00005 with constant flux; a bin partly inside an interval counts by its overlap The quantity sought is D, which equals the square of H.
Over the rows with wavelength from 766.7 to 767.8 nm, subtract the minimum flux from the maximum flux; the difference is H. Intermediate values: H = 0.9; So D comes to 1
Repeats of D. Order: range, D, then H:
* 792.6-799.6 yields 13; 3.6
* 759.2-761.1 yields 29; 5.4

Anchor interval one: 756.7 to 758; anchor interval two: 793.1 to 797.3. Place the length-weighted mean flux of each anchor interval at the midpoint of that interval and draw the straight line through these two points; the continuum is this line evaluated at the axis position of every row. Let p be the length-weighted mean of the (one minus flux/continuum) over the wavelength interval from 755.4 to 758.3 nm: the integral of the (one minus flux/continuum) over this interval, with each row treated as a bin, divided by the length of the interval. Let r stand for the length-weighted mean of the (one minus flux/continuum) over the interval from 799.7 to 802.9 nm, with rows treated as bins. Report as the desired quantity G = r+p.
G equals 0.06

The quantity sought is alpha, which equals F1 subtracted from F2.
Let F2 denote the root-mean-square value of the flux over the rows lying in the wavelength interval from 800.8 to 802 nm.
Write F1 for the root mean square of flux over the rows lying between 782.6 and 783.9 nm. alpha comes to 0.0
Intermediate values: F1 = 6.64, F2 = 6.6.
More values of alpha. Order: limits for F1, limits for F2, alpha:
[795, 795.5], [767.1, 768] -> -0.6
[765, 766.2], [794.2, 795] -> 1.1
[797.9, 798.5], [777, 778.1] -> -0.2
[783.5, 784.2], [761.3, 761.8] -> -0.6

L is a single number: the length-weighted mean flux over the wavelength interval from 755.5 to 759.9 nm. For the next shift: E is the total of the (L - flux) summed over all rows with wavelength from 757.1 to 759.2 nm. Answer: 2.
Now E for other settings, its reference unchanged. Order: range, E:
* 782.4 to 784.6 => 15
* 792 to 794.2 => 5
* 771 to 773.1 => 1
